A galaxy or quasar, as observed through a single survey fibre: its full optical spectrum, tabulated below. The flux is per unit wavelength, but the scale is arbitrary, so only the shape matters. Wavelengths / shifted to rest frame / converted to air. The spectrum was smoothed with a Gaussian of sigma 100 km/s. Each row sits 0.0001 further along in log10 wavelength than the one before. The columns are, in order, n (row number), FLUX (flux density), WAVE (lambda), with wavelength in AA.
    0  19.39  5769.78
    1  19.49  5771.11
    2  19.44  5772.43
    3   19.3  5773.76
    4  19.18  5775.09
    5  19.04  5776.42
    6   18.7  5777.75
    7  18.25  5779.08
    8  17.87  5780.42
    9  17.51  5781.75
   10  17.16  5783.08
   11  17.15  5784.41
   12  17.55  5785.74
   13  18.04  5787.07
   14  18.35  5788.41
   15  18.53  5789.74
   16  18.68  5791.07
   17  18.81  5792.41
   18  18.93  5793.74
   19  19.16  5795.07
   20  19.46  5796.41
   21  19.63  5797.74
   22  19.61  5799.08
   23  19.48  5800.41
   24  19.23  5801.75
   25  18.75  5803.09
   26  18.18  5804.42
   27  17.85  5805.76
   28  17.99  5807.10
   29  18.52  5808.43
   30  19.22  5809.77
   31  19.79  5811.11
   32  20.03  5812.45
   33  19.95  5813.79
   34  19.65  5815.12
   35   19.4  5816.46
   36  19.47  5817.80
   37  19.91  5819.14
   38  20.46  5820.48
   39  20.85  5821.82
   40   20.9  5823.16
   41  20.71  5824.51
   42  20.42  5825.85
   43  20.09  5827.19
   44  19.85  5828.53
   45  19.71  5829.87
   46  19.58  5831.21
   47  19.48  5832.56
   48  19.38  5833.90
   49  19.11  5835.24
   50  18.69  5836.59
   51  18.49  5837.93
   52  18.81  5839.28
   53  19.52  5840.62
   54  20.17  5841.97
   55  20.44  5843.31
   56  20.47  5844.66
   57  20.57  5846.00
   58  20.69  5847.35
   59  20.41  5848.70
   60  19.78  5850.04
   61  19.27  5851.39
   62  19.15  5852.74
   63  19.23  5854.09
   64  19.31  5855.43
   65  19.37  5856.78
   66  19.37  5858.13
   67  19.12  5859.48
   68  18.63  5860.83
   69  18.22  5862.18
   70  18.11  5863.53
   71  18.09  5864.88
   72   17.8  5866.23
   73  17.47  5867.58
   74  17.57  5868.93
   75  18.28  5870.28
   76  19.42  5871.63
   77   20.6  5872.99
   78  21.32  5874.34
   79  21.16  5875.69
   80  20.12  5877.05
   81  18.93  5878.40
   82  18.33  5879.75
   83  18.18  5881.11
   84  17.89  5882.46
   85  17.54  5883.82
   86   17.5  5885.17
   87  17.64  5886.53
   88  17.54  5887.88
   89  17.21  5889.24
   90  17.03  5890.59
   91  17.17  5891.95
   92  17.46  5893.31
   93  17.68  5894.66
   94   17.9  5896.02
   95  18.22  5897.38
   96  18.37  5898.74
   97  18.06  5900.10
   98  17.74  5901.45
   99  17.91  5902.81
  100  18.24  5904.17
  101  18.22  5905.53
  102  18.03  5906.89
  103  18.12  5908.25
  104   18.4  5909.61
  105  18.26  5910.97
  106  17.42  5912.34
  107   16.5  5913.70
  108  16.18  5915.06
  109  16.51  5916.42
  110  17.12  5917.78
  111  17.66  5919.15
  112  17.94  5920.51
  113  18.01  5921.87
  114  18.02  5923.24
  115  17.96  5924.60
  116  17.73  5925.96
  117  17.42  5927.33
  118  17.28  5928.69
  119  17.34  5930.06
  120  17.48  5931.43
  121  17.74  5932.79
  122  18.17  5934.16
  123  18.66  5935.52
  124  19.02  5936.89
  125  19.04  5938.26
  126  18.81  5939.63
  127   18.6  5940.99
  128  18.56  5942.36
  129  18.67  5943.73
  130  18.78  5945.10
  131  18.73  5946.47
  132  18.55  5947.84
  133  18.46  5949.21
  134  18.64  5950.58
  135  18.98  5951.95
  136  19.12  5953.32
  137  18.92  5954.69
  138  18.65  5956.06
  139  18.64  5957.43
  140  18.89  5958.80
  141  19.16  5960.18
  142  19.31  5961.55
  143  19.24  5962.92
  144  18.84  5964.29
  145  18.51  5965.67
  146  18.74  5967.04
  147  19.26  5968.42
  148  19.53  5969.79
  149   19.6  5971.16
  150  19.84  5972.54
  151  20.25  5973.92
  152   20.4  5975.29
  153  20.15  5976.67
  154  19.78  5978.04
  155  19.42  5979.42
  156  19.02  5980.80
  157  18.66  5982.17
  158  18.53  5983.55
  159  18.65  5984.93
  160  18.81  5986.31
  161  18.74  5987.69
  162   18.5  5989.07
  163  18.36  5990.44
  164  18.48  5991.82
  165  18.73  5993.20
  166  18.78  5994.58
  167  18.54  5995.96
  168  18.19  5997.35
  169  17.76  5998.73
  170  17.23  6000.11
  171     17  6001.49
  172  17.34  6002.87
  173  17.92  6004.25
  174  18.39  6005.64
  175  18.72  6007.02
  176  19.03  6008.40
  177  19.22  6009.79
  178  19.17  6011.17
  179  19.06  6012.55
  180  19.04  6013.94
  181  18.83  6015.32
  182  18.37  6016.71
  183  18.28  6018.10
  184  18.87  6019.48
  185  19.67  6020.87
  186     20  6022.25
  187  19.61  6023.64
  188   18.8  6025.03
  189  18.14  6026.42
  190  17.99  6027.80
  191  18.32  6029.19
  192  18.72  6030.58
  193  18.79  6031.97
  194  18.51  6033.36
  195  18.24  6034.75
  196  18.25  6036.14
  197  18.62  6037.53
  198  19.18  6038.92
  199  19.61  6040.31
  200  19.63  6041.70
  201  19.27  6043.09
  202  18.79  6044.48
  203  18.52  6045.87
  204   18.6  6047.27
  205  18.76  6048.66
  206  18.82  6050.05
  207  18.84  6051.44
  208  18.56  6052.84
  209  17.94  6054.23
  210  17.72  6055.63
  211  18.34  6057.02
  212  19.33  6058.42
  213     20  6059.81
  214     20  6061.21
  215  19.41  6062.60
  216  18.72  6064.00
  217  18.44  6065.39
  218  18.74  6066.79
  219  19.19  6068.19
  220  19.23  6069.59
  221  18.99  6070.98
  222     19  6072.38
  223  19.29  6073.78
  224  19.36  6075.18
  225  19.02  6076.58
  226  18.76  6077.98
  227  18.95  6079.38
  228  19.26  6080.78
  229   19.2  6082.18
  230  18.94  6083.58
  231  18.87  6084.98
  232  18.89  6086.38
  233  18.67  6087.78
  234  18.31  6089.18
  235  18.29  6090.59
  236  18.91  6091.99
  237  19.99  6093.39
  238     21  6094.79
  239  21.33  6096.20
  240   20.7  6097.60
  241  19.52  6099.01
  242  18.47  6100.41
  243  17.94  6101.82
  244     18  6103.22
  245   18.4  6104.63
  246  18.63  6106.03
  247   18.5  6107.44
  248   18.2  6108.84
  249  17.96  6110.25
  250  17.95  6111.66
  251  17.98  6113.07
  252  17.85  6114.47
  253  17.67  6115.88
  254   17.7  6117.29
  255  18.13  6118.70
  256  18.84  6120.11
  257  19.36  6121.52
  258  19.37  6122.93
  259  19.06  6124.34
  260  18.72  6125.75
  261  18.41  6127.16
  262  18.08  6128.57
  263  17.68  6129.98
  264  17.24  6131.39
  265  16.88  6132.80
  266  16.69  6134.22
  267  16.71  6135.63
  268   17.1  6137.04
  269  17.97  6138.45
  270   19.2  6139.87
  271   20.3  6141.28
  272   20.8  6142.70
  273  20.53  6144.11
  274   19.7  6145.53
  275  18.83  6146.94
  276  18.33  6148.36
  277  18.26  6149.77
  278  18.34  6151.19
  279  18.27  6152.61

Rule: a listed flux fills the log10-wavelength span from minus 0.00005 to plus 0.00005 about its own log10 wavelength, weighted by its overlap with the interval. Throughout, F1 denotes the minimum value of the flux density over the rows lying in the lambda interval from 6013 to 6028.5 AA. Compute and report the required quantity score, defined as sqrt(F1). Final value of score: 4.24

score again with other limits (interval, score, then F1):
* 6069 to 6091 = 4.28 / 18.29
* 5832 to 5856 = 4.30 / 18.49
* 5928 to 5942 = 4.16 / 17.28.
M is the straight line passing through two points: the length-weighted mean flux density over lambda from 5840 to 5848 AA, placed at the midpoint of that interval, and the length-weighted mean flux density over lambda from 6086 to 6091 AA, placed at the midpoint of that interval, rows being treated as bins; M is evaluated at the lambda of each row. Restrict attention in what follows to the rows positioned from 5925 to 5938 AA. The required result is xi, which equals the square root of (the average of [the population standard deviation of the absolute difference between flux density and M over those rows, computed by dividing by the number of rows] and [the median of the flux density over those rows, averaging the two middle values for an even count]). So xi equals 3.03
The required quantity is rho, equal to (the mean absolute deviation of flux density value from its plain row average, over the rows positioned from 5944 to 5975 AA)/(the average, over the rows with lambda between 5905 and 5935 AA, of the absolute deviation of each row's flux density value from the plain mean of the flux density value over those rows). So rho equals 0.8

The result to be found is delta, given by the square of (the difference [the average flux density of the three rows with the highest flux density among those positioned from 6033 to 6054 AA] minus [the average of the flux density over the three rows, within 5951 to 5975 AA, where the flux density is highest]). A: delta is 0.15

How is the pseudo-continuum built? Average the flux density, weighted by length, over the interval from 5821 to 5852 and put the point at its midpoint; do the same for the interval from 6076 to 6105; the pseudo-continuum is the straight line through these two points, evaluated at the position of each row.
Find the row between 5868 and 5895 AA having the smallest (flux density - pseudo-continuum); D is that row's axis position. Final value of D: 5890.59 AA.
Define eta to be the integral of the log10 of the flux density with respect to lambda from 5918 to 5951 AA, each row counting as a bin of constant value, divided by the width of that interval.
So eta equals 1.260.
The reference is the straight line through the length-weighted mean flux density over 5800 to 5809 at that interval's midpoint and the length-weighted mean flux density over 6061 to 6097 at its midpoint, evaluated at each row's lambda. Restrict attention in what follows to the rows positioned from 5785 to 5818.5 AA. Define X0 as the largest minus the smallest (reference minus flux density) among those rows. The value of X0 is 2.4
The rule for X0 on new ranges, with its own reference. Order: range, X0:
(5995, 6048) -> 3.0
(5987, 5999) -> 1.0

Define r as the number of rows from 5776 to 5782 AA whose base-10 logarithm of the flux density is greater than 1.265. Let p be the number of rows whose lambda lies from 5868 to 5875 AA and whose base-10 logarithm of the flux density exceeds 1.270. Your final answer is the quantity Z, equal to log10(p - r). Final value 0.00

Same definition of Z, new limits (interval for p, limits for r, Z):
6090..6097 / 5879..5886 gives 0.60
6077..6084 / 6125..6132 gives 0.48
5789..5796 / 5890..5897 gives 0.60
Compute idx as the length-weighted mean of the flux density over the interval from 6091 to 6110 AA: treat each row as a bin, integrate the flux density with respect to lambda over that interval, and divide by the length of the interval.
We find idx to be 19.2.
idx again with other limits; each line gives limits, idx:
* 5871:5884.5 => 19.3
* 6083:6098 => 19.4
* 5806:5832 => 19.8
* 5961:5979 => 19.5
